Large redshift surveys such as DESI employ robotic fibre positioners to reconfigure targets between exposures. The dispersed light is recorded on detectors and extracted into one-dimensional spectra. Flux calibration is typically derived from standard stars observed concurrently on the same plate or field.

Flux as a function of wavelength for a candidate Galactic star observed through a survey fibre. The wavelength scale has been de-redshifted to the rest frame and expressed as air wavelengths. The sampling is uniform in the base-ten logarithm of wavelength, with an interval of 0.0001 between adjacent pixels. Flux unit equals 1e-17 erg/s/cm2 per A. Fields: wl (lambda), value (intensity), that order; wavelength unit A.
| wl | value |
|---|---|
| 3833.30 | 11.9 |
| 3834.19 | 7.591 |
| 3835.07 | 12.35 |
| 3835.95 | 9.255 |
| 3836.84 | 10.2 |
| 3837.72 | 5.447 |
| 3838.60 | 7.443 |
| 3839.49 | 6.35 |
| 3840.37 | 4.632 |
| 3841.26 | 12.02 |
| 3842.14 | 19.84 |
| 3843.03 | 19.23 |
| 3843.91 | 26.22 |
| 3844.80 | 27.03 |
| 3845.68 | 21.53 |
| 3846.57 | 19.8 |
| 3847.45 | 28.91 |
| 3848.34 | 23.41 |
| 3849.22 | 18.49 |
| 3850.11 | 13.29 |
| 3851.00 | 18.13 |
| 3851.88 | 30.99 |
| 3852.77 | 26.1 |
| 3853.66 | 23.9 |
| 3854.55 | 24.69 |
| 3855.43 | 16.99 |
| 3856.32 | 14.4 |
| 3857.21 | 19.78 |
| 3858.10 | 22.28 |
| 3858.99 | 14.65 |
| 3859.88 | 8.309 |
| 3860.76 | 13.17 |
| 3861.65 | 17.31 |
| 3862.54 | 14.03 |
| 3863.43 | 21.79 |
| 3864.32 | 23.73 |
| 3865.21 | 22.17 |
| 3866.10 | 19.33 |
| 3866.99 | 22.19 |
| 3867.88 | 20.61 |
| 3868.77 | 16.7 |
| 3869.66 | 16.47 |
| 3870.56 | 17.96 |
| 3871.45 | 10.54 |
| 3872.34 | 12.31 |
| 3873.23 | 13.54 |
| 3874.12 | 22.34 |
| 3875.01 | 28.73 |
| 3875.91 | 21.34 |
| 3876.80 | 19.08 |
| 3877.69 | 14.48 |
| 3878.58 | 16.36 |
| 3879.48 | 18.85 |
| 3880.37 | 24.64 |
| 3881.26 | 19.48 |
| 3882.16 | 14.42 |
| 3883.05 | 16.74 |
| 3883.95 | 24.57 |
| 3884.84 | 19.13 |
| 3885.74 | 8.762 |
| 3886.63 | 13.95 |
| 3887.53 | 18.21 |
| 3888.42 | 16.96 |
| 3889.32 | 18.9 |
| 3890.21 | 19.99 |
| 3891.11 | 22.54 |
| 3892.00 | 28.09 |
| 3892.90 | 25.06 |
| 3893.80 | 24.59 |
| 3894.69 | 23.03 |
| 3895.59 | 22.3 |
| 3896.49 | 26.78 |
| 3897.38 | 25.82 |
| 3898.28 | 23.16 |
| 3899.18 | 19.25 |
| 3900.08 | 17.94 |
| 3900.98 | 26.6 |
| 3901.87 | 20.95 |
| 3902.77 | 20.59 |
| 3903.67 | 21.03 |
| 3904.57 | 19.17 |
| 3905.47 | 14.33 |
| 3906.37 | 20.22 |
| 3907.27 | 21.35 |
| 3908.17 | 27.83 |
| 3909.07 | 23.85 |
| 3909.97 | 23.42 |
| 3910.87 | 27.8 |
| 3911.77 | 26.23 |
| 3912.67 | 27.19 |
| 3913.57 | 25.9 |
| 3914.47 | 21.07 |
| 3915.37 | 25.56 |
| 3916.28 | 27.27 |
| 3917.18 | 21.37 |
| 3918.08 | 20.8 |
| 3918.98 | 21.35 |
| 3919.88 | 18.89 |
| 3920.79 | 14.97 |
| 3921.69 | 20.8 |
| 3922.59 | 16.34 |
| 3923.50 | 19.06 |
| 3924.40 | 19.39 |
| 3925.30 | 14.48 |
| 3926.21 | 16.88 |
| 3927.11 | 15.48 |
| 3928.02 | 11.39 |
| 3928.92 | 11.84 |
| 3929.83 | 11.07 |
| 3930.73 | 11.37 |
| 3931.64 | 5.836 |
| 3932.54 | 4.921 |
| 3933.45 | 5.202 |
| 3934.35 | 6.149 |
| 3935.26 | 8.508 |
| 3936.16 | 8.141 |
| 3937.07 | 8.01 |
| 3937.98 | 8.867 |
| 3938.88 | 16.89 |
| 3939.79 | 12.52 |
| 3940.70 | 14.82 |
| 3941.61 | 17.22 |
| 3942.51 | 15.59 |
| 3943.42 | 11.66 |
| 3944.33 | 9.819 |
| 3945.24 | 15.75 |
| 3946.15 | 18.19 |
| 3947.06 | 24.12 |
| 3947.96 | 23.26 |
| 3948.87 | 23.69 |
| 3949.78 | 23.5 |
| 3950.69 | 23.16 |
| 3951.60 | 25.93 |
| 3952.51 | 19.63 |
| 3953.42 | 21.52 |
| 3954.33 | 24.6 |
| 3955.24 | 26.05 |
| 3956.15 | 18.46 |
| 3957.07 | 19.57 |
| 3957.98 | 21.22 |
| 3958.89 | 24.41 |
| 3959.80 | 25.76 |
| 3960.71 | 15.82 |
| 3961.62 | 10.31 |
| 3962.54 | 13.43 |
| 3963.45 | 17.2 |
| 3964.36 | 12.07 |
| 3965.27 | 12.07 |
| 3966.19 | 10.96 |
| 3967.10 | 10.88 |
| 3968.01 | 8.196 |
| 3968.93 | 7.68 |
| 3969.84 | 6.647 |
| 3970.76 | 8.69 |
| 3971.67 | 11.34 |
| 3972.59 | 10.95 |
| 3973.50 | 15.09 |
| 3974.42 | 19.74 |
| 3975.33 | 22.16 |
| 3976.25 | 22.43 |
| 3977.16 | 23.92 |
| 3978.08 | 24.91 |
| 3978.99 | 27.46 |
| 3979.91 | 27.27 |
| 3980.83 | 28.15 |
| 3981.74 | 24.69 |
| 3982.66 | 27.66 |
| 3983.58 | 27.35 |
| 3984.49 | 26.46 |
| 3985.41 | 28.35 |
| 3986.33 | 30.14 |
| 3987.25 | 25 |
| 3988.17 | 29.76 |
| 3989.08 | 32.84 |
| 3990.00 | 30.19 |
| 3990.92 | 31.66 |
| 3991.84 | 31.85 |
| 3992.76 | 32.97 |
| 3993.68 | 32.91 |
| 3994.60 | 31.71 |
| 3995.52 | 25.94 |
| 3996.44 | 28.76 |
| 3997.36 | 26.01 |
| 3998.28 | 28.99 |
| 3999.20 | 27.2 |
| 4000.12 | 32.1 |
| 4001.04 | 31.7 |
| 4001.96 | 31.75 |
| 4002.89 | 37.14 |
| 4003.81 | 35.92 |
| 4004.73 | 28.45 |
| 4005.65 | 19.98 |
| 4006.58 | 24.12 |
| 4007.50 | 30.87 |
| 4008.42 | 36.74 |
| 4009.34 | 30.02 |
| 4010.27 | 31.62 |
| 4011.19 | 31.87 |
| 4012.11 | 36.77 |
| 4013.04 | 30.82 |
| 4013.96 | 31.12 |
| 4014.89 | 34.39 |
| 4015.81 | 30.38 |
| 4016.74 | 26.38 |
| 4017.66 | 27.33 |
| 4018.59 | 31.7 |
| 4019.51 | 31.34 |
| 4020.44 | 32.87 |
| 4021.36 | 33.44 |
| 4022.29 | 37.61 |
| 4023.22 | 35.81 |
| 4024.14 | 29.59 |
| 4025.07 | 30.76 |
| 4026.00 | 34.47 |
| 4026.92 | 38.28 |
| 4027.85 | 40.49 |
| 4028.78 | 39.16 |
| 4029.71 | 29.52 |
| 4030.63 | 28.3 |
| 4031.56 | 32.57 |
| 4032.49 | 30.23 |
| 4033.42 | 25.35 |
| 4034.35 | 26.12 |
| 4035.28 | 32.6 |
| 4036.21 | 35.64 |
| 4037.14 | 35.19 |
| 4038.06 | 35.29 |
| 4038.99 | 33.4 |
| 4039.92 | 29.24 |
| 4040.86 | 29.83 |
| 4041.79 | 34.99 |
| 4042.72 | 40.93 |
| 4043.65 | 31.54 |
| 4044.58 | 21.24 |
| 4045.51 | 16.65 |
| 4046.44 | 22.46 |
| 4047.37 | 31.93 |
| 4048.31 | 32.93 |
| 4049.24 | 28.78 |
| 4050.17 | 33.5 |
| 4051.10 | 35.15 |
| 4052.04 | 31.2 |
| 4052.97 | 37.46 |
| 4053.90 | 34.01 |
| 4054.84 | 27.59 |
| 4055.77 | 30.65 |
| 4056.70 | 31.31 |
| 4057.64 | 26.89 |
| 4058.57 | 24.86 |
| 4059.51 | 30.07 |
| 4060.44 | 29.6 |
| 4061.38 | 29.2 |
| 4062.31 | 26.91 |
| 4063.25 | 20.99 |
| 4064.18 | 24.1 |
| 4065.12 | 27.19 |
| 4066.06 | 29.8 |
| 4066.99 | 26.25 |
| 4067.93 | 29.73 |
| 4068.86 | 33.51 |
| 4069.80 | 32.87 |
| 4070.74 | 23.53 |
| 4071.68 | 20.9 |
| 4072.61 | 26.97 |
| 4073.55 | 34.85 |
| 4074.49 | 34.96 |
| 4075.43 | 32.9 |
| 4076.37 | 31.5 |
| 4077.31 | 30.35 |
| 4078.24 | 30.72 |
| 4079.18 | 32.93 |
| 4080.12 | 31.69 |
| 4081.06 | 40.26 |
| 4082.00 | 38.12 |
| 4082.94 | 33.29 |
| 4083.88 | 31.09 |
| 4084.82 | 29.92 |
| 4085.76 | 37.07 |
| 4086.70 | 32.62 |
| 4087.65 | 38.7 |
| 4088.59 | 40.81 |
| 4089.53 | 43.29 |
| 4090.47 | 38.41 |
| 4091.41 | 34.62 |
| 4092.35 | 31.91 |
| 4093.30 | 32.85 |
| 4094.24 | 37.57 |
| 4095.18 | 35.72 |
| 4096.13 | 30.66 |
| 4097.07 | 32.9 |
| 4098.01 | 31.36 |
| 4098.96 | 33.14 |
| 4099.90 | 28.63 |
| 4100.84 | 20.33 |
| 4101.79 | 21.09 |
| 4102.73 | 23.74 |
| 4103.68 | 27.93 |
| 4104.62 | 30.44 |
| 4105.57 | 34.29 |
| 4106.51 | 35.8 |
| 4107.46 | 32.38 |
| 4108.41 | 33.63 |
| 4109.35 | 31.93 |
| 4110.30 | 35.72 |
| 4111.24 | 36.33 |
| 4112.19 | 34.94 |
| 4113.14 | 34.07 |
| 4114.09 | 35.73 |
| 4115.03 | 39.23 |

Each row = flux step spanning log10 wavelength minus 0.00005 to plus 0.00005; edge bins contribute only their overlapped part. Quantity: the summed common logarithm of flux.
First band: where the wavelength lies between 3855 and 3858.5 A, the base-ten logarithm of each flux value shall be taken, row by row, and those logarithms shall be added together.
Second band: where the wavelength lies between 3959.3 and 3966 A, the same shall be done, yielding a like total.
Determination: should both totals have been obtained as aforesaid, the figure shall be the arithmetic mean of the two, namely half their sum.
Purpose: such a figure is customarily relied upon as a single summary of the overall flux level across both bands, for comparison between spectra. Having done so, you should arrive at 6.59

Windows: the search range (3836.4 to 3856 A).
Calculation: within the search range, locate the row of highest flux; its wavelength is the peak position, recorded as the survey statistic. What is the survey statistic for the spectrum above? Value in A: 3851.88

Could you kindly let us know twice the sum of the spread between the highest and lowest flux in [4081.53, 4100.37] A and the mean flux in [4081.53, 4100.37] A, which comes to 99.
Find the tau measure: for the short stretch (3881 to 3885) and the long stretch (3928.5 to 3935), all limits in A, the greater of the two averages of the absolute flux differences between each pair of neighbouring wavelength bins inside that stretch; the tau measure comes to 5.2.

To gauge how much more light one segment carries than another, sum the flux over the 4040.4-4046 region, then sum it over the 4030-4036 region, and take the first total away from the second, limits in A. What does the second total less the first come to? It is 0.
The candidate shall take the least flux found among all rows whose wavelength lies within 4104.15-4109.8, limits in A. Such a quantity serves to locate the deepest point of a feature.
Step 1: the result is 30.44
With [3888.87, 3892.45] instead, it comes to 18.9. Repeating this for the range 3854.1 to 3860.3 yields 8.309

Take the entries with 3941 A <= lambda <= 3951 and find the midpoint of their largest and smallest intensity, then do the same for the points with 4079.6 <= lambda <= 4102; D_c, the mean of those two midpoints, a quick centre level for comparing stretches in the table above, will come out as 24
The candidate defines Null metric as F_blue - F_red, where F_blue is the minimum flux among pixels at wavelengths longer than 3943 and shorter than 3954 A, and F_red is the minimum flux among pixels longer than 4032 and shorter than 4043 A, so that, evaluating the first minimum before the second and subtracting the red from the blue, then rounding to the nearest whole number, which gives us -16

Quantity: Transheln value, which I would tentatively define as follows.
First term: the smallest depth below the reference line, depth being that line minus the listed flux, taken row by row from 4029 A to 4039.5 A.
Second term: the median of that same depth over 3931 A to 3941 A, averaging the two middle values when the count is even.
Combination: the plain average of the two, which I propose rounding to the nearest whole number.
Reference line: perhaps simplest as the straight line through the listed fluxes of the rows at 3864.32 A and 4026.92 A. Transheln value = 13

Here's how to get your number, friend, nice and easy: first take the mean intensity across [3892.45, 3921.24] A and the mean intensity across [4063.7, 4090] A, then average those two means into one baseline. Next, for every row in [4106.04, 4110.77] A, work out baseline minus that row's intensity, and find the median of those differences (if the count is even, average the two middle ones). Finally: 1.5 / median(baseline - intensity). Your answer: -0.24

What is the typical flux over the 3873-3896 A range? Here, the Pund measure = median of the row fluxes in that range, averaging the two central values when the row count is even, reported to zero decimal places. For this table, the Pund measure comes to 19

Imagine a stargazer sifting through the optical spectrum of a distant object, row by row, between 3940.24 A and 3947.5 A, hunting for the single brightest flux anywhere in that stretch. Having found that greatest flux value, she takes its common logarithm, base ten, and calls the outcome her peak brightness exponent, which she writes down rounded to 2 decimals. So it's 1.38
